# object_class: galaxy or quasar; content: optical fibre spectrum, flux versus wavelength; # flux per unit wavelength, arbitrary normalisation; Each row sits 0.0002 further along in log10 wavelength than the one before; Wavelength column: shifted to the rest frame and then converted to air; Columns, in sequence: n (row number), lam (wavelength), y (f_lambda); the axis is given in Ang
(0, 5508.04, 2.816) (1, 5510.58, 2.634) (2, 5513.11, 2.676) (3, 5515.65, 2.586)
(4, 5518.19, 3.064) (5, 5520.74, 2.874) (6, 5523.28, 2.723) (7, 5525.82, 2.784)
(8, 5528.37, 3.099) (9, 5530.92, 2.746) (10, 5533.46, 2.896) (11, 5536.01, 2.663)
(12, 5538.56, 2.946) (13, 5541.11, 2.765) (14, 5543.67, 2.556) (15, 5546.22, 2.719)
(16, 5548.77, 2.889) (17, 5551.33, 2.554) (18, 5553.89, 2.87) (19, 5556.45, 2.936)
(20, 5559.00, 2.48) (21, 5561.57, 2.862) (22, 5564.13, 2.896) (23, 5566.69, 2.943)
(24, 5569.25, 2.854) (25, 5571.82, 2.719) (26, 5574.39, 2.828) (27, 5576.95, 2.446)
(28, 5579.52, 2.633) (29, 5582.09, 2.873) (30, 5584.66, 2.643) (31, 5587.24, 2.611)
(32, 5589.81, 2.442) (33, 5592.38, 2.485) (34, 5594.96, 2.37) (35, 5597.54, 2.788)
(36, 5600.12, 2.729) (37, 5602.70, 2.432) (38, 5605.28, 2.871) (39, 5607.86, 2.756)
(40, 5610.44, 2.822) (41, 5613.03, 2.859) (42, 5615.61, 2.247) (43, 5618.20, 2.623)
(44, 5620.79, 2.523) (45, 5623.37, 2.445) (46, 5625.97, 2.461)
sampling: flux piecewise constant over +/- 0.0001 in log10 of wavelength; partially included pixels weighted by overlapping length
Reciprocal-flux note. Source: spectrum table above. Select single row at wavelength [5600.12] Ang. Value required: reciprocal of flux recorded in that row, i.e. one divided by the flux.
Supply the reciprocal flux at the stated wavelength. 0.366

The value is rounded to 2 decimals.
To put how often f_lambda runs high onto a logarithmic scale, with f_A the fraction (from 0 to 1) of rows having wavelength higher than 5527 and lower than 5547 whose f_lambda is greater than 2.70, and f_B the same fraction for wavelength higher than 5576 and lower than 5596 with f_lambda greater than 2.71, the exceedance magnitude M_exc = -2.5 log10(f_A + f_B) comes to 0.14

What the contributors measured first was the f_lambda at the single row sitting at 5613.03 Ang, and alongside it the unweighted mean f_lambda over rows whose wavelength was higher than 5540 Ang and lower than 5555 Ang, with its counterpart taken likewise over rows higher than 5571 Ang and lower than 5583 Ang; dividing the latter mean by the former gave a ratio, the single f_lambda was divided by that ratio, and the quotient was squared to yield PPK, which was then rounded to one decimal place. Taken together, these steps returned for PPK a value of 8.3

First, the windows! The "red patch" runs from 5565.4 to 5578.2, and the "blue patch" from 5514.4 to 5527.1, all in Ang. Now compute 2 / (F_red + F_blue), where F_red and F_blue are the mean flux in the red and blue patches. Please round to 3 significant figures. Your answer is 0.359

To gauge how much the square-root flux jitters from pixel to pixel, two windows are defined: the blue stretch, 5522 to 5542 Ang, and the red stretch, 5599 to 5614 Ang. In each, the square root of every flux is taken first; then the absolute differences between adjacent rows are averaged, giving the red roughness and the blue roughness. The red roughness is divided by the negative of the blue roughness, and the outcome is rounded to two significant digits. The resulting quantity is -0.88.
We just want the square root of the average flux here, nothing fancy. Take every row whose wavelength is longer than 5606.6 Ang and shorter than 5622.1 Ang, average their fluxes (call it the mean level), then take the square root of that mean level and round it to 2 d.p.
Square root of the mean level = 1.62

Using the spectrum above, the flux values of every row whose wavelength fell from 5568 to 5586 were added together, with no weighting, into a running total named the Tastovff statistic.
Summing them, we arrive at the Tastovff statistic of 19.0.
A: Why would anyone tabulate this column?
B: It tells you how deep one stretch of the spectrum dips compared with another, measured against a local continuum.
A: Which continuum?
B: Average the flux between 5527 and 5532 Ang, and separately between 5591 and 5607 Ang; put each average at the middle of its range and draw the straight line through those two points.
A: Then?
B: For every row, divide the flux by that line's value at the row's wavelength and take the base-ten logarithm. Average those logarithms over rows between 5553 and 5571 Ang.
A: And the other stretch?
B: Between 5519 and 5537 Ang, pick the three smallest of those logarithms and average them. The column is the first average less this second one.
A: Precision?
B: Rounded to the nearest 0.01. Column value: 0.04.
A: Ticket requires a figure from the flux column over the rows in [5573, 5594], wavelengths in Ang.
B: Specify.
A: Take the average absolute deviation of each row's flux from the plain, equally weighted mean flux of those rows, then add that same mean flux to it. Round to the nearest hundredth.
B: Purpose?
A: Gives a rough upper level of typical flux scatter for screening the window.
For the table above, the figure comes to 2.74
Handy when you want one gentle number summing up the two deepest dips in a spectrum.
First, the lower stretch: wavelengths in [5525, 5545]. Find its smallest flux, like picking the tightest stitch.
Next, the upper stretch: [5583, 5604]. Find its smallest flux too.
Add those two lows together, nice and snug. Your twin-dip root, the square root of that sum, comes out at 2.22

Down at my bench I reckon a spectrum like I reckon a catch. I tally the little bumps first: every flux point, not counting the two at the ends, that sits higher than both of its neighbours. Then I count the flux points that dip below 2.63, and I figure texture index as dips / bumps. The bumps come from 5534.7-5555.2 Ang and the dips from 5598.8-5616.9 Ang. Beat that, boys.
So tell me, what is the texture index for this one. 1.0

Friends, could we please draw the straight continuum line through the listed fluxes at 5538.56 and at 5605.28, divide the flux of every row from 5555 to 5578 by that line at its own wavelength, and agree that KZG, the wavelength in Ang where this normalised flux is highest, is 5566.69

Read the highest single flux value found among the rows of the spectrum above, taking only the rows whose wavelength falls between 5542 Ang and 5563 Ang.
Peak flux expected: 2.936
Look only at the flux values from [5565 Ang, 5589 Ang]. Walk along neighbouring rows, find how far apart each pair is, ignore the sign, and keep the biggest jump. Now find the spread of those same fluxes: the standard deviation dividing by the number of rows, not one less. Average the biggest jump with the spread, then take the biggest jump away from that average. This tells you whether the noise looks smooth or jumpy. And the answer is -0.12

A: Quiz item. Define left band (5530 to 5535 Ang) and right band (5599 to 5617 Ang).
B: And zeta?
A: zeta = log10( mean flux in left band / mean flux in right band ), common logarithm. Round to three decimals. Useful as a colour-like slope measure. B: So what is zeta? 0.023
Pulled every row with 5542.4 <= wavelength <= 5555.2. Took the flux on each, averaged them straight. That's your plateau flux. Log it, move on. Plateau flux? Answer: 2.72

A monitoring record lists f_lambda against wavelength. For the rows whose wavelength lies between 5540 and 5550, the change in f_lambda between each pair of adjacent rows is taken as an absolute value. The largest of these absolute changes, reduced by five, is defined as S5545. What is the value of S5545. -4.79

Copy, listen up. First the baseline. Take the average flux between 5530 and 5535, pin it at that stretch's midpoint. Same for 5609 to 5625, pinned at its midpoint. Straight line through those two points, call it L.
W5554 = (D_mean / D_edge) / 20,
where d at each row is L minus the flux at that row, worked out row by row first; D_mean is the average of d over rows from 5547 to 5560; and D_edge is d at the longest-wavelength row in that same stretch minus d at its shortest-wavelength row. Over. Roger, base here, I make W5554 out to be 0.002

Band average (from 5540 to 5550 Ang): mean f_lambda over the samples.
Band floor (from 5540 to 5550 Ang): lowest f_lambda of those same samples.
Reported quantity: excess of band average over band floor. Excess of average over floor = 0.18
